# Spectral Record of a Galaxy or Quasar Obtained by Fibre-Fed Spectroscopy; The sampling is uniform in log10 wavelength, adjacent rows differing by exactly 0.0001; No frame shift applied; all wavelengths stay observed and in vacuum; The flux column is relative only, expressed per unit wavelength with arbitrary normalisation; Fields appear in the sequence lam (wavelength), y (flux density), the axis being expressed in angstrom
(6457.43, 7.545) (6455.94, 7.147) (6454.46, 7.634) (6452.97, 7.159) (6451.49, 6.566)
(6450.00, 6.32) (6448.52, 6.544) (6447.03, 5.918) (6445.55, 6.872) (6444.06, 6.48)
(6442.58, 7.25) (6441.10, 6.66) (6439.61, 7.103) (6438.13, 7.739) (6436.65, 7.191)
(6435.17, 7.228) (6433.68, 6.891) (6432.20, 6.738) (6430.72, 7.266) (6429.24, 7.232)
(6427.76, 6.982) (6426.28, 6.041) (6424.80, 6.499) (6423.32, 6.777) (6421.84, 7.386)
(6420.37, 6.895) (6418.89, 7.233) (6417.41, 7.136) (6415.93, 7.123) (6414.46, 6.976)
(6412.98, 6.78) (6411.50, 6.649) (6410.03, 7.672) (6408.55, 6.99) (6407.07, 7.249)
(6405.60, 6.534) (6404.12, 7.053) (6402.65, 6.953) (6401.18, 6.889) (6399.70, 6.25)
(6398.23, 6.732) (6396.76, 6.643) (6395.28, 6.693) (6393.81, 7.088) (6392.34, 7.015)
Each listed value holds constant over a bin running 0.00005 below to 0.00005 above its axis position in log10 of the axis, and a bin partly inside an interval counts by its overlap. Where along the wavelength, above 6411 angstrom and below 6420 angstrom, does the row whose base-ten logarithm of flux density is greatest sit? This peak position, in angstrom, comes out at 6418.89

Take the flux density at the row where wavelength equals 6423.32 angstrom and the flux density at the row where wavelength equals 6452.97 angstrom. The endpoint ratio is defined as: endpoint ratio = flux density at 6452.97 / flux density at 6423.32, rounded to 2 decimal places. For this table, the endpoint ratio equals 1.06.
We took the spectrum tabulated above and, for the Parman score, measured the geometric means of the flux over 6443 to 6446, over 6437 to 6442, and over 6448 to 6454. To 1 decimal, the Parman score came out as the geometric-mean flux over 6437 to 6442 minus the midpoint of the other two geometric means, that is 0.5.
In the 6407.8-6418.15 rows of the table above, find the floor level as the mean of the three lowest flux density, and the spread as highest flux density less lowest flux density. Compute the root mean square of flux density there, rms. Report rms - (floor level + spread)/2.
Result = 3.14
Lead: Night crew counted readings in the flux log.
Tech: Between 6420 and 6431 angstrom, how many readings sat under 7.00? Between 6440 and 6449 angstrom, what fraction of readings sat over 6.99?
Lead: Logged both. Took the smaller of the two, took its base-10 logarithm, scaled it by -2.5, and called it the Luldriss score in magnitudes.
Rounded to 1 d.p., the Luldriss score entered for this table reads 1.9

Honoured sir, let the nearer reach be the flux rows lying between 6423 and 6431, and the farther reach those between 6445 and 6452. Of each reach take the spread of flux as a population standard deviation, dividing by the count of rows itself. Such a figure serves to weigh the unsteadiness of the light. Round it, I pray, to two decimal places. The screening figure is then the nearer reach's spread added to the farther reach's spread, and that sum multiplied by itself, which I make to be 0.56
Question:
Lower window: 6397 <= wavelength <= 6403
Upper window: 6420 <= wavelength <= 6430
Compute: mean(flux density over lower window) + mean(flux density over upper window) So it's 13.5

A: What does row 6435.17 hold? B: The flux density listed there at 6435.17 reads 7.228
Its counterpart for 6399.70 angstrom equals 6.25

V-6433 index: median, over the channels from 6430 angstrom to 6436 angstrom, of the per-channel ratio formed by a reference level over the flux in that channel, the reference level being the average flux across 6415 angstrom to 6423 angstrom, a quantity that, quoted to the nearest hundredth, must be 1.01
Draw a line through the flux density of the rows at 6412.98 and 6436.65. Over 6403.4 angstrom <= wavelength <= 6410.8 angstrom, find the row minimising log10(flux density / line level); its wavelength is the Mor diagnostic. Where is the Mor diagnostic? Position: 6405.60 angstrom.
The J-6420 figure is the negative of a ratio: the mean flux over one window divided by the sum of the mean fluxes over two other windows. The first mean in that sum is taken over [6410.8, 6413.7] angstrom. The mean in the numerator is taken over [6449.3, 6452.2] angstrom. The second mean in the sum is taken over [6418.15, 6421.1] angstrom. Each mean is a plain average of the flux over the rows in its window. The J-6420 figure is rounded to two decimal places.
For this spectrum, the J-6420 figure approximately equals -0.47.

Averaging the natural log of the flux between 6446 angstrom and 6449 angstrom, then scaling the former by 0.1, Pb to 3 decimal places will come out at 0.183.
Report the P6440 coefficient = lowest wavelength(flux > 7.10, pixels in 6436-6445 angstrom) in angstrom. 6436.65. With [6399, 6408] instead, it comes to 6407.07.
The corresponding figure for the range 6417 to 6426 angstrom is 6417.41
